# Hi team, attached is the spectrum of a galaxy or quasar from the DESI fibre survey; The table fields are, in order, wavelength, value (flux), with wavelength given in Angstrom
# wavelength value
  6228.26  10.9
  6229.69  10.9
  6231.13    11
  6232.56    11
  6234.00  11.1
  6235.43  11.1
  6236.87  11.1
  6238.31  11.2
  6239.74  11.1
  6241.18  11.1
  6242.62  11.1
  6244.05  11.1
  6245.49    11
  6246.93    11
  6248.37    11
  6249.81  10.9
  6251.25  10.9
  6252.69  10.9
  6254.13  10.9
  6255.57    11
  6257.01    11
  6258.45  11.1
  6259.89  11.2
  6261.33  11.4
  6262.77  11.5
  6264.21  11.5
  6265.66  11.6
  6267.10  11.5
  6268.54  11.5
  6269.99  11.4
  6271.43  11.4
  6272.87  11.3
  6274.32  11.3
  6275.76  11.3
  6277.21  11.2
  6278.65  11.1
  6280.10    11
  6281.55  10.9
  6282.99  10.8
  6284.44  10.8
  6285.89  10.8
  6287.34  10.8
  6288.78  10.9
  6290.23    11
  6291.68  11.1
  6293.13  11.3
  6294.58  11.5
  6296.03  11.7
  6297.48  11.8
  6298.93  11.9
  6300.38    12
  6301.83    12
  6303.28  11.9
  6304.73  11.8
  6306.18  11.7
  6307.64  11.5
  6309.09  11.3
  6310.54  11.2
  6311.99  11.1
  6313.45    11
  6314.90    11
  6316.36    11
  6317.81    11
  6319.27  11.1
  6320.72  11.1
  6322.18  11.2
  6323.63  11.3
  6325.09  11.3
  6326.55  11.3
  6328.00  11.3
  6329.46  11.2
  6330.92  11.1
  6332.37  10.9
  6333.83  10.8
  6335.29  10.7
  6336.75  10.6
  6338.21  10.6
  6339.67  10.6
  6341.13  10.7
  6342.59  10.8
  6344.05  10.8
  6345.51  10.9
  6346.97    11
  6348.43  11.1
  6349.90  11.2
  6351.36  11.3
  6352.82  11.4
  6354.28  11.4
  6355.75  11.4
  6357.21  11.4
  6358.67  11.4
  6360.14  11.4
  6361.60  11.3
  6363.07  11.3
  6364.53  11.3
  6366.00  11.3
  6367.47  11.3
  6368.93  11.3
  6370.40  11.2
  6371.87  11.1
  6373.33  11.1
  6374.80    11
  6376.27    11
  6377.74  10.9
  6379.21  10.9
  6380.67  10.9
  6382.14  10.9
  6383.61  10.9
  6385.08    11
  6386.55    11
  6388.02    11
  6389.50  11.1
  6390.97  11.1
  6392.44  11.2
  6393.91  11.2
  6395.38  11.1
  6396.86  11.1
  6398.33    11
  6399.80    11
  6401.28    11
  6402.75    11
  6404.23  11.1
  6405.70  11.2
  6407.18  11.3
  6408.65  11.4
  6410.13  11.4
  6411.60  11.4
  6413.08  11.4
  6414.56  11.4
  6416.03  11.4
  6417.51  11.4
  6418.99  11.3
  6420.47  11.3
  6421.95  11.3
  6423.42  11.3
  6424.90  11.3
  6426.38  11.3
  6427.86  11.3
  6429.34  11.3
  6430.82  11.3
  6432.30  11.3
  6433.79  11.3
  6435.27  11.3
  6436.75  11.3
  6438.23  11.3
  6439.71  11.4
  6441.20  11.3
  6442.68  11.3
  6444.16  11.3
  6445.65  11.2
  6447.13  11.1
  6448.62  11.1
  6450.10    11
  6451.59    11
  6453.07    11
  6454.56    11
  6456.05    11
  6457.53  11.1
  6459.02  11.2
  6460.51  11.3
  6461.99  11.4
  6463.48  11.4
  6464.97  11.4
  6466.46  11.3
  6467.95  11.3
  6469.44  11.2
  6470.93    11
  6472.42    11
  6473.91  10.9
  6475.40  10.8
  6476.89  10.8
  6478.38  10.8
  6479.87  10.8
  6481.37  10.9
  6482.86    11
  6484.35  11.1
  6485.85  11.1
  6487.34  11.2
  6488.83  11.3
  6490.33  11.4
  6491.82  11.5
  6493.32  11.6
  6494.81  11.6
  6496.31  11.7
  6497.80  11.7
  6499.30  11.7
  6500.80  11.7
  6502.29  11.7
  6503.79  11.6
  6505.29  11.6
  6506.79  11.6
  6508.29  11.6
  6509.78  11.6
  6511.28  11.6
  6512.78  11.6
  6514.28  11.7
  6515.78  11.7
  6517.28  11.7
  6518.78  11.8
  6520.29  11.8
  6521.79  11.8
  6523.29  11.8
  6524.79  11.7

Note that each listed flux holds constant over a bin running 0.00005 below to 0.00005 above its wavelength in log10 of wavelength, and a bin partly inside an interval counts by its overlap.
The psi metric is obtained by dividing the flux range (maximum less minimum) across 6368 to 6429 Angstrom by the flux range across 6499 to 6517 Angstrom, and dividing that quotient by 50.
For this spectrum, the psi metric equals 0.10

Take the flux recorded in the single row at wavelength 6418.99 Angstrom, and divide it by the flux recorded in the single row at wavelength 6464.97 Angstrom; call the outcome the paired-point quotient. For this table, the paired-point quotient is 0.99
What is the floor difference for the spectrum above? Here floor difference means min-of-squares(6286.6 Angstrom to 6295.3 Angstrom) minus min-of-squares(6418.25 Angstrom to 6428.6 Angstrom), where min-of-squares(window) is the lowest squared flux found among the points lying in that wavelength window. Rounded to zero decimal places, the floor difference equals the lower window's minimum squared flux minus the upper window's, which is -11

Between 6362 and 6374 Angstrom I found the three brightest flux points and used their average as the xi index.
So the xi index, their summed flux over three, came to 11.3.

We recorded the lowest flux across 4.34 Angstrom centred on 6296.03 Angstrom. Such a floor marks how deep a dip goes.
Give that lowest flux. 11.5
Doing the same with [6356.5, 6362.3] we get 11.3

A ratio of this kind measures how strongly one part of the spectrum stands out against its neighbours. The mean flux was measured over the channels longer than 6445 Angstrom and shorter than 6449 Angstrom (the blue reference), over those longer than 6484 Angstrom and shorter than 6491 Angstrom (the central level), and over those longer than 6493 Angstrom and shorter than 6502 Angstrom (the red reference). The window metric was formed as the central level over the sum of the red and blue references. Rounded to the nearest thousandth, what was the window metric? 0.492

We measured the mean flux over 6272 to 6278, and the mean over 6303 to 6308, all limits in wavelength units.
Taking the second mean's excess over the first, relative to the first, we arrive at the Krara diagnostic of 0.04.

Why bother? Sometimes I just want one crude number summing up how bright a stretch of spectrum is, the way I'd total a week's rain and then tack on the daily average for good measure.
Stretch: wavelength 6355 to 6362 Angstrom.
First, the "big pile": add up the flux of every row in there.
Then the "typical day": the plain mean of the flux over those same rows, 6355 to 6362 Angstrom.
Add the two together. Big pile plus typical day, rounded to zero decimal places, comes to 68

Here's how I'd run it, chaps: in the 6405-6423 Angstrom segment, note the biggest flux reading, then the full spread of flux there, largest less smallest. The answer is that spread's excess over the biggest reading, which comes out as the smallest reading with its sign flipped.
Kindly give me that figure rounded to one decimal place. -11.2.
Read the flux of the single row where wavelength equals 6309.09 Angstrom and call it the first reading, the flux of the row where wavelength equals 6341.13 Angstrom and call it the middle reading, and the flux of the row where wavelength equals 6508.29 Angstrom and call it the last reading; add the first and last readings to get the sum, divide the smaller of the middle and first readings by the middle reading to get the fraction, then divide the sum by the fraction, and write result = 22.9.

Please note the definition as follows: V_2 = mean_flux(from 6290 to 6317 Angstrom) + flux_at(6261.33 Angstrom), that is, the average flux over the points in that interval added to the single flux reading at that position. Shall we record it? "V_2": 22.9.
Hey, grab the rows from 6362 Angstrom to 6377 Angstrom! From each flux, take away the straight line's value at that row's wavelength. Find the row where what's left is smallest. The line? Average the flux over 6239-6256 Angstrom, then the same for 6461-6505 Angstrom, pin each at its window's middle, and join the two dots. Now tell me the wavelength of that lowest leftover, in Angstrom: 6376.27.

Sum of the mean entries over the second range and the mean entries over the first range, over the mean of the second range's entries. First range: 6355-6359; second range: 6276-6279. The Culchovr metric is 2.02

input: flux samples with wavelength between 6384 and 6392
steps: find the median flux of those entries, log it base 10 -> 1.041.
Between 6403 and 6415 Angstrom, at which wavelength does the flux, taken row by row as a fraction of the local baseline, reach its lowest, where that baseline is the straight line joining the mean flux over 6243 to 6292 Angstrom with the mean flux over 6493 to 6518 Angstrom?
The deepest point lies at 6404.23 Angstrom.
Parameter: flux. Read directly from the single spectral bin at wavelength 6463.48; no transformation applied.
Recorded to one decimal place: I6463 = 11.4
